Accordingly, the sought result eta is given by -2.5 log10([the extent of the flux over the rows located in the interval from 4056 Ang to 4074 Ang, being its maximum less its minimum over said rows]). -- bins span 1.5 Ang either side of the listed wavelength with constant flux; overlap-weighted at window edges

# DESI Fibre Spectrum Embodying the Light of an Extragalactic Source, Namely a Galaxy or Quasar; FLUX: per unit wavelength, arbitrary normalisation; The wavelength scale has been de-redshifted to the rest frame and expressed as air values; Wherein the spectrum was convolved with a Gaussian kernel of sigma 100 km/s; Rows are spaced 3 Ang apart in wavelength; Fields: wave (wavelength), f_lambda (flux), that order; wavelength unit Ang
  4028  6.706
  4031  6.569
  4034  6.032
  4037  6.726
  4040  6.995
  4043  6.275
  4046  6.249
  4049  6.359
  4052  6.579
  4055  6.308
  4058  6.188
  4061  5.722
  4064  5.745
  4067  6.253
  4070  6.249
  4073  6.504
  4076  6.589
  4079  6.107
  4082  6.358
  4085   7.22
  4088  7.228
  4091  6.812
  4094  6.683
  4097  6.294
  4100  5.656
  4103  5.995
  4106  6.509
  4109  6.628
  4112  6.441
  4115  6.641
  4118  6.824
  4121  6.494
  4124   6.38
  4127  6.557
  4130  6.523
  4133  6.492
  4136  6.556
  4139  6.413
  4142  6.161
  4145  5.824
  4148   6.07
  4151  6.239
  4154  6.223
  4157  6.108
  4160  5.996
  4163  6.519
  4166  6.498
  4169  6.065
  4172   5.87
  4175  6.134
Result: 0.3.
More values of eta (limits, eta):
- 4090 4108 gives -0.2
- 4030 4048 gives 0.0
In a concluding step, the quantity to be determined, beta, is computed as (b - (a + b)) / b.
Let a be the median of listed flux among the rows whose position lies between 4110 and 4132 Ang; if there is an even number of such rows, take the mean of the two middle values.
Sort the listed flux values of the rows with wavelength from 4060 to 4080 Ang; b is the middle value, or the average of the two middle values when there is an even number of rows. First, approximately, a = 6.52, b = 6.25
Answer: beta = -1.04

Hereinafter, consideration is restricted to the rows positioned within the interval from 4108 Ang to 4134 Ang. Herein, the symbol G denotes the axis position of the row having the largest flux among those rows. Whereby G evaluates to 4118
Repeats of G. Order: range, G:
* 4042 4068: 4052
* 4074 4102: 4088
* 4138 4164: 4163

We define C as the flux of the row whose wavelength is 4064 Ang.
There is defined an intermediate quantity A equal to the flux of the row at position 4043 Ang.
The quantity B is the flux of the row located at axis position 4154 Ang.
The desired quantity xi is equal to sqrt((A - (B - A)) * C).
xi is 6.03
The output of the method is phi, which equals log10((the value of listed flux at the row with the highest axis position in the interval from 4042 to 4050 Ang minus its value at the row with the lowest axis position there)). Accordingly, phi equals -1.1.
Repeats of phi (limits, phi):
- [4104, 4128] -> -1.3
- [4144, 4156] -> -0.4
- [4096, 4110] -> -0.5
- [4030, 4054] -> -2.0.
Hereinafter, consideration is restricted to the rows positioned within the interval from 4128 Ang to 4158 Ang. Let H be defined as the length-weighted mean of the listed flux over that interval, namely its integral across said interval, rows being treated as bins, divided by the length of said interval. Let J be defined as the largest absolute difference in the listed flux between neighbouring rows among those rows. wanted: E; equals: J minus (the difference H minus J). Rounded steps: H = 6.27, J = 0.3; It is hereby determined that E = -5.59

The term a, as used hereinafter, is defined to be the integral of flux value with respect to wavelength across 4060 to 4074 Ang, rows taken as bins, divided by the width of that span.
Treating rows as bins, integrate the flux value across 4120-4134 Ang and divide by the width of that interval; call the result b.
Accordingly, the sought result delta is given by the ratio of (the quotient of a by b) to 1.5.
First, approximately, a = 6.09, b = 6.49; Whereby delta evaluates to 0.626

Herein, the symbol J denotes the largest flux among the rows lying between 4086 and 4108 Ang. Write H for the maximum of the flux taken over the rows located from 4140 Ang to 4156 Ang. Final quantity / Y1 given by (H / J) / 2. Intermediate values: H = 6.239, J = 7.228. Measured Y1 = 0.43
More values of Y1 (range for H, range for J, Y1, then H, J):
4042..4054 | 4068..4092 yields 0.46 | 6.579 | 7.228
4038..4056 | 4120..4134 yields 0.53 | 6.995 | 6.557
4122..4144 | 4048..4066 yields 0.50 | 6.557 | 6.579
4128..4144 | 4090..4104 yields 0.48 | 6.556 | 6.812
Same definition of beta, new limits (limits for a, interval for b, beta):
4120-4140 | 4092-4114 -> -1.01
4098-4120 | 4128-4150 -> -1.01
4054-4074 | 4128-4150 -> -0.97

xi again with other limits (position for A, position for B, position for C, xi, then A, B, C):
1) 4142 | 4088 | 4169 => 5.56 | 6.161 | 7.228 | 6.065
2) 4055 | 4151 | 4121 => 6.44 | 6.308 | 6.239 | 6.494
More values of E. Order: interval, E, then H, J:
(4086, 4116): -5.22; 6.50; 0.6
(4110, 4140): -5.88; 6.54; 0.3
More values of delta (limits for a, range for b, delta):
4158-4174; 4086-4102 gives 0.631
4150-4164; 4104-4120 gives 0.628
